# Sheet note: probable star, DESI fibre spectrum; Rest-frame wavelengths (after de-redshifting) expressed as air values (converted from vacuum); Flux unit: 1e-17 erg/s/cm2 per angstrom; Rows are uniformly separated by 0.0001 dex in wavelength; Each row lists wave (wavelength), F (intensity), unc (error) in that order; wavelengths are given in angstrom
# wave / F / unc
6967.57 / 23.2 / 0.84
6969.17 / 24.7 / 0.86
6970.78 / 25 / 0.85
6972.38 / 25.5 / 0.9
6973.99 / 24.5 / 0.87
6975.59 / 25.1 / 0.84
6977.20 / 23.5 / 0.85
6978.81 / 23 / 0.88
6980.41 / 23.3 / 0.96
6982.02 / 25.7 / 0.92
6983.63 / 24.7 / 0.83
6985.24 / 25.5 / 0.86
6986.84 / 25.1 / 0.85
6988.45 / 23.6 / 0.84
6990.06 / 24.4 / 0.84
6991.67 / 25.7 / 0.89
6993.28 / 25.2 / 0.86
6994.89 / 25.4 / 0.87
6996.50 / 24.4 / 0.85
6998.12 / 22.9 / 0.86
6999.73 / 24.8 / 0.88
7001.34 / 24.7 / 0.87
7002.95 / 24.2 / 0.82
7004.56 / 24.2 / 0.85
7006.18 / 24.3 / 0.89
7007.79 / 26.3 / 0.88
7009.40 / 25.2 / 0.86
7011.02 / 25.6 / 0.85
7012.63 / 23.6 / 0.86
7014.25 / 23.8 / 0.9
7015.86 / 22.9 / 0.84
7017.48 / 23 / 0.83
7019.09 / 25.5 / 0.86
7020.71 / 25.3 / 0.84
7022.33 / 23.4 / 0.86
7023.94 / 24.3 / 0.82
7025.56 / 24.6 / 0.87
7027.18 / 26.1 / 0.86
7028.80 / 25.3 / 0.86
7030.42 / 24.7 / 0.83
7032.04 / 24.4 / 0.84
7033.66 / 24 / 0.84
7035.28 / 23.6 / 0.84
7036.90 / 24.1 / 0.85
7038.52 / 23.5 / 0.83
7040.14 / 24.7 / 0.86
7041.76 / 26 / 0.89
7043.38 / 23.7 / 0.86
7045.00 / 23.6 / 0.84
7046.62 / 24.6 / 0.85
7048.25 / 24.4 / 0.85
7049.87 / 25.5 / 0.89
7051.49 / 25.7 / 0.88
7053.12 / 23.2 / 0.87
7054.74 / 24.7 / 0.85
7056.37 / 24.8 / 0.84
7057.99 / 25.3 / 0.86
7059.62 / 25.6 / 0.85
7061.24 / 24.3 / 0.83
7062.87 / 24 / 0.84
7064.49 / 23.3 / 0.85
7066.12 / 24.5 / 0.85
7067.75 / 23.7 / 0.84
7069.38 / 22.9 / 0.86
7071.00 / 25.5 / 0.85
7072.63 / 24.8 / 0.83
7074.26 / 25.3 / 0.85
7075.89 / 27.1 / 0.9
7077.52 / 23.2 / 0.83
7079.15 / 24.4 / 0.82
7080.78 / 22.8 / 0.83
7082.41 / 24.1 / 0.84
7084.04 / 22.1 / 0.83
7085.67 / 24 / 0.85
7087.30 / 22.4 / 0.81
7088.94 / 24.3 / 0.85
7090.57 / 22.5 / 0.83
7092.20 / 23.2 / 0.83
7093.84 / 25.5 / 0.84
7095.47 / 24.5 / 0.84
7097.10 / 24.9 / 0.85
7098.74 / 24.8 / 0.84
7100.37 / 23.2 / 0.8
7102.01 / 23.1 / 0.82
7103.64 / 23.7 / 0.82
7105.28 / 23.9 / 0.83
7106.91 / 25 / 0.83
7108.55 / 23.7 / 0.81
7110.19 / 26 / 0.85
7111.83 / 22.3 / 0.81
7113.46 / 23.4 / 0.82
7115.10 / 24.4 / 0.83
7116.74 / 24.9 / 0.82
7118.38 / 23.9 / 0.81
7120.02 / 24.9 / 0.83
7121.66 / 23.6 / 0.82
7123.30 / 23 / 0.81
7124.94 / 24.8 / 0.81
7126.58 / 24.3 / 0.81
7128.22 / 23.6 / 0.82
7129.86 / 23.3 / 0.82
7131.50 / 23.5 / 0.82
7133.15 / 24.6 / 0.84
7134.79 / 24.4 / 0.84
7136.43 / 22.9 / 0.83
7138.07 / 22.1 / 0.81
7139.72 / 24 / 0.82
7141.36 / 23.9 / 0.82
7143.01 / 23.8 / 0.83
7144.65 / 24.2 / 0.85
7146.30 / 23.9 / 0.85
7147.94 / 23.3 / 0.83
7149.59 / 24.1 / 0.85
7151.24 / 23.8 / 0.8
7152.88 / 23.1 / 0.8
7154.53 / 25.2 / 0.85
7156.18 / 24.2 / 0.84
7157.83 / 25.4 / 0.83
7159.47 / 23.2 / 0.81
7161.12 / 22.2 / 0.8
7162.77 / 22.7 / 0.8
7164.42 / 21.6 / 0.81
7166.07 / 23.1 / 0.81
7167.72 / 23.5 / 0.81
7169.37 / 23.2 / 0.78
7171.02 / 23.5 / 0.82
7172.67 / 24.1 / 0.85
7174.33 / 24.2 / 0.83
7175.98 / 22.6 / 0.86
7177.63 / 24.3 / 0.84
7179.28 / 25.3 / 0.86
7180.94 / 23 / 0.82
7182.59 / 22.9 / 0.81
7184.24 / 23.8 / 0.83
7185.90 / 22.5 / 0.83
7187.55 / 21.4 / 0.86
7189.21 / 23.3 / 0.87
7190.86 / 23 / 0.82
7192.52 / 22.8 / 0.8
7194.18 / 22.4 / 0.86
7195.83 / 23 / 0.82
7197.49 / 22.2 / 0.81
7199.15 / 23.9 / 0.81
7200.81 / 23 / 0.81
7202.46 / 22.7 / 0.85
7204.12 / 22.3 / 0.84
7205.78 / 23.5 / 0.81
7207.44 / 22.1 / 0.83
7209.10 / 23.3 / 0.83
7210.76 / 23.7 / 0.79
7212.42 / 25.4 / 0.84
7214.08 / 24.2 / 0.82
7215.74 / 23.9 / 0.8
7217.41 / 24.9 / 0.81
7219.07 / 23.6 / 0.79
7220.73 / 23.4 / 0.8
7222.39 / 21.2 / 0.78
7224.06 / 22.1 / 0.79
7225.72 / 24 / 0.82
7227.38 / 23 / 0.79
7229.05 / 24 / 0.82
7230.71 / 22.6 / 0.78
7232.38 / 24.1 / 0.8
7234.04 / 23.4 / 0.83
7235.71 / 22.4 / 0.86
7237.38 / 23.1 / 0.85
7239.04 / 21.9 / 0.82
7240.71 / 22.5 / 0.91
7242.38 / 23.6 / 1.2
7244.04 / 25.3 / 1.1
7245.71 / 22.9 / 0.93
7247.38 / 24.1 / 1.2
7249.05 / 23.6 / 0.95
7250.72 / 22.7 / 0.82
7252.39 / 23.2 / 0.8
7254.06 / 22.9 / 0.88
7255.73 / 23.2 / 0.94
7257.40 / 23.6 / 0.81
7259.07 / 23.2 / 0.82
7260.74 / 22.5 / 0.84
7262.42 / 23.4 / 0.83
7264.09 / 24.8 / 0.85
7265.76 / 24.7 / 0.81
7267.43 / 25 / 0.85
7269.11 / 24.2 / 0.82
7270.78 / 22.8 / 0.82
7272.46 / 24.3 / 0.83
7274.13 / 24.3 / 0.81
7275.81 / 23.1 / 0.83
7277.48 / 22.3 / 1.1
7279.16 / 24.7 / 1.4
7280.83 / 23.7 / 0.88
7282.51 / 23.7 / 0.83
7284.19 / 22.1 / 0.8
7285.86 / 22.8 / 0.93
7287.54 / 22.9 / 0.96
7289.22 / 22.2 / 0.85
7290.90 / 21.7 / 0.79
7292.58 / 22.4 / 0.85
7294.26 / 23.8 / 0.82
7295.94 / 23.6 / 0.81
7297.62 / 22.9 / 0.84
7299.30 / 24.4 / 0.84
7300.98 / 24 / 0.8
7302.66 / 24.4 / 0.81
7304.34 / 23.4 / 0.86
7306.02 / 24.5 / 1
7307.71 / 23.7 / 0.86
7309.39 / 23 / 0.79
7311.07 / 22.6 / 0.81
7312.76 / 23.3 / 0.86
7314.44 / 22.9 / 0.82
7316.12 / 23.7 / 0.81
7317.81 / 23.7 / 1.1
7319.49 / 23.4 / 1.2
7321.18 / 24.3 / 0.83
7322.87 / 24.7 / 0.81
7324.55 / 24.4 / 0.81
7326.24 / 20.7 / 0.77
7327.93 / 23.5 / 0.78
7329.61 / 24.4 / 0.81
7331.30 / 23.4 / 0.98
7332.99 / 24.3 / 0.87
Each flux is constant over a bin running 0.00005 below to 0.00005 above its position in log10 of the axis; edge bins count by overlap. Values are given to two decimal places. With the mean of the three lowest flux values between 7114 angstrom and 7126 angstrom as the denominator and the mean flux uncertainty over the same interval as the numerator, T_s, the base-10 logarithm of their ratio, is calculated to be -1.46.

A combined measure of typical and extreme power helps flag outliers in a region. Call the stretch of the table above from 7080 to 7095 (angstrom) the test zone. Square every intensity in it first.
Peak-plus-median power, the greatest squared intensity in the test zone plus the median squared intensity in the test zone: 1188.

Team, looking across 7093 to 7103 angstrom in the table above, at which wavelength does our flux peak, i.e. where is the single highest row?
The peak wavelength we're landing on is 7093.84 angstrom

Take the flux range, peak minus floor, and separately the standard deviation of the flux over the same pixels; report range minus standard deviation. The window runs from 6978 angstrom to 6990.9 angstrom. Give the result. 1.7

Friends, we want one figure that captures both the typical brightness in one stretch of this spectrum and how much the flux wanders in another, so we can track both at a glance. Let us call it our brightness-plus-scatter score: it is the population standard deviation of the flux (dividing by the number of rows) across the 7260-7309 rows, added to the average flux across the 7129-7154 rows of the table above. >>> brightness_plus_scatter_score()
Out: 24.6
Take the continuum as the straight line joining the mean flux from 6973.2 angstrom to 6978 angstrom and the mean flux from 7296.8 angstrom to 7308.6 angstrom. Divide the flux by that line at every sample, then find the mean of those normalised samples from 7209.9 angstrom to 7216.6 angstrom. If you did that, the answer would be 1.01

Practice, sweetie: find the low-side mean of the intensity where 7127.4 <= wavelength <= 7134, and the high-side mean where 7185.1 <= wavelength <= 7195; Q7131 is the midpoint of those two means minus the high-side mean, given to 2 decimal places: 0.59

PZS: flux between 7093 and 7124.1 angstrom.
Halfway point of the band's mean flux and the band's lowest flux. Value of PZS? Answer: 23.2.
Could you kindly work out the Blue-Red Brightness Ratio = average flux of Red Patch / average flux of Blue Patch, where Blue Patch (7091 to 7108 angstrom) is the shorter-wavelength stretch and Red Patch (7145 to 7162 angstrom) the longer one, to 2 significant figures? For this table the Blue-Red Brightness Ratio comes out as 0.99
